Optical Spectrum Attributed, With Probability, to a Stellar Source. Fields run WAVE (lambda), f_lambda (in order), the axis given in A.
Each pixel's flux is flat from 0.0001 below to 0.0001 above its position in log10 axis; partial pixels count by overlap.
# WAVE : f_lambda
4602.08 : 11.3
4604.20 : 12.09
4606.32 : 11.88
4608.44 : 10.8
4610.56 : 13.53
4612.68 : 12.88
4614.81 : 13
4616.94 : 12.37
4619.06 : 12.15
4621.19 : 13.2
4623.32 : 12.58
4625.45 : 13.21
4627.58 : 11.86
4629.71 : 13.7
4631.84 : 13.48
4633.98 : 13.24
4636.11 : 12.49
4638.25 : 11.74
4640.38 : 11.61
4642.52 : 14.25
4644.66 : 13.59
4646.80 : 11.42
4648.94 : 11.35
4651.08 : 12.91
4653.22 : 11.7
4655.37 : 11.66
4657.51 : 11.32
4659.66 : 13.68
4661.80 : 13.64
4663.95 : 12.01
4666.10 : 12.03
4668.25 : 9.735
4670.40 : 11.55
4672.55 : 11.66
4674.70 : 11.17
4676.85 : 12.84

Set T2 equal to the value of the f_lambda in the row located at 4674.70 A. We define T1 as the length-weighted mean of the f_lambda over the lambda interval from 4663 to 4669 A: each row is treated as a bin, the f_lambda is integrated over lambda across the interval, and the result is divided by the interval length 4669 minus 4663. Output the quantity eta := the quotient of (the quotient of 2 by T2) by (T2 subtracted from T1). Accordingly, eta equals 1.19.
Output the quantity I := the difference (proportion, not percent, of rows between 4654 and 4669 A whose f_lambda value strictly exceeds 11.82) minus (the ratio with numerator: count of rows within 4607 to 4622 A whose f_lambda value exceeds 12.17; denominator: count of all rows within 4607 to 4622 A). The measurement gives -0.1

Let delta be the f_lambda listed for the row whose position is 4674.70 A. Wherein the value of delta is 11.17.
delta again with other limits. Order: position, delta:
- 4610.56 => 13.53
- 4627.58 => 11.86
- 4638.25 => 11.74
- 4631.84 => 13.48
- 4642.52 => 14.25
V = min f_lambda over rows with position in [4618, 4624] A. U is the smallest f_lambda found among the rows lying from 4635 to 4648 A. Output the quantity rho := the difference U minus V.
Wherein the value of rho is -0.7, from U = 11.42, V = 12.15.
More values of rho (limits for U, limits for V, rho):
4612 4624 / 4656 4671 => 2.4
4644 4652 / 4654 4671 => 1.6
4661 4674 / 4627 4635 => -2.1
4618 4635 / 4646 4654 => 0.5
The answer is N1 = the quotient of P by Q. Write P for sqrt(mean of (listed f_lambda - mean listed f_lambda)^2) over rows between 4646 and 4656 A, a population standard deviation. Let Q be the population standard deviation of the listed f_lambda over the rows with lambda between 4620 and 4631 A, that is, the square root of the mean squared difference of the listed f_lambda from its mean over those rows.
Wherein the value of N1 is 0.9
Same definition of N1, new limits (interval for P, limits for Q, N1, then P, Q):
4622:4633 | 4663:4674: 0.8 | 0.67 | 0.85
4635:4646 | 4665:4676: 1.3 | 1.03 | 0.80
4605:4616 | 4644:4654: 1.1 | 0.97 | 0.90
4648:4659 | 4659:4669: 0.4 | 0.58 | 1.44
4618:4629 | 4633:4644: 0.6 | 0.54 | 0.98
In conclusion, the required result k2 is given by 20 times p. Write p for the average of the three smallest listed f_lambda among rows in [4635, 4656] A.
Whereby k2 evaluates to 229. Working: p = 11.5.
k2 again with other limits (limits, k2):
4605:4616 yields 237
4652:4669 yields 218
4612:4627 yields 247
